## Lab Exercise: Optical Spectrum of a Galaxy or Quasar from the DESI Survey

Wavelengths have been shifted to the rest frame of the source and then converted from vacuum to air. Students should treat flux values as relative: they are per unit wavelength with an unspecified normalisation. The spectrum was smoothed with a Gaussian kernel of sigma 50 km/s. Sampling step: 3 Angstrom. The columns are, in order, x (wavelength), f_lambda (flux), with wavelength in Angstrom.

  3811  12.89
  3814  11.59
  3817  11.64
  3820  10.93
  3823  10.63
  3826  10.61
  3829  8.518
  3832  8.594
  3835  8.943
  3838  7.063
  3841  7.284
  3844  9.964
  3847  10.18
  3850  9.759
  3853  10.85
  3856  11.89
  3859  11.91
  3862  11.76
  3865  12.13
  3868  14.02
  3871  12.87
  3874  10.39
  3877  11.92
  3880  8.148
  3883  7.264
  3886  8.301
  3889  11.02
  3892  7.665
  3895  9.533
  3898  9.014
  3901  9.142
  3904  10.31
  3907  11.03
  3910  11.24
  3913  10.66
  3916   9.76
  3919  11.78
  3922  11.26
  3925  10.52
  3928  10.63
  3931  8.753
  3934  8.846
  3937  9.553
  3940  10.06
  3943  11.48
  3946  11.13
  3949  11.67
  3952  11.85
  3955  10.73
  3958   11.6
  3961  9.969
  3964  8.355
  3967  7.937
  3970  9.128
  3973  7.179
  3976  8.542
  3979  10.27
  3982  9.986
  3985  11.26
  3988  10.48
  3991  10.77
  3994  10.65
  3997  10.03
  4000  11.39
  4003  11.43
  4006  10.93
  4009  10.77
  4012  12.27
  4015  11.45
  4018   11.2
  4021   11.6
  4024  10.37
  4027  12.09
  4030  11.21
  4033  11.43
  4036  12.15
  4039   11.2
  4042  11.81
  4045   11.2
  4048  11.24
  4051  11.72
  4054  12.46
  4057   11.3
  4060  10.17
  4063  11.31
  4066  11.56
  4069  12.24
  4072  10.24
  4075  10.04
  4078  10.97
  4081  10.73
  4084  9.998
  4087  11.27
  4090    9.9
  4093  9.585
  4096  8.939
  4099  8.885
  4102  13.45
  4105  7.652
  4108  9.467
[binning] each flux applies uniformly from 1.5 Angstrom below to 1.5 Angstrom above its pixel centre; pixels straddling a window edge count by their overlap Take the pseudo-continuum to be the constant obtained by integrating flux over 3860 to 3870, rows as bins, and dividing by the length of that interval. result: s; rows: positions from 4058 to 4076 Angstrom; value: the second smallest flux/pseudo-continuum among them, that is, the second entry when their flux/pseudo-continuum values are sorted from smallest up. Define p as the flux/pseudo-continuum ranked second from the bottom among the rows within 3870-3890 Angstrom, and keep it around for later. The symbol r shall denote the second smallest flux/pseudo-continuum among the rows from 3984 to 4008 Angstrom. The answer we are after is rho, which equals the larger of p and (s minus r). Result 0.65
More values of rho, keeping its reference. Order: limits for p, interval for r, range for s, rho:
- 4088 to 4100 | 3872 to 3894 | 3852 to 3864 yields 0.71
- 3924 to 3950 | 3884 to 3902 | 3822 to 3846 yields 0.70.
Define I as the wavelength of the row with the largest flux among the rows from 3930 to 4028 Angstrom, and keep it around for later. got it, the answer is 4012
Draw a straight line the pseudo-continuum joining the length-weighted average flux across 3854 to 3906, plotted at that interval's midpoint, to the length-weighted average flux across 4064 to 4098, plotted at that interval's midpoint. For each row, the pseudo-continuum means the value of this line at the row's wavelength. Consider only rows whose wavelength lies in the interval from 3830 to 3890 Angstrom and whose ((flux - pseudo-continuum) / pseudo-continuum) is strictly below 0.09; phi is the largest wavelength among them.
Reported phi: 3889 Angstrom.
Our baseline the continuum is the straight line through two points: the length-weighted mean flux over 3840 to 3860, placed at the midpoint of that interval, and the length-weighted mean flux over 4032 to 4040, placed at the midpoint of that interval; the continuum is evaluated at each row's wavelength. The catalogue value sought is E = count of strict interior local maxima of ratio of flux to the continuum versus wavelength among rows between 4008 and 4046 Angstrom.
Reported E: 5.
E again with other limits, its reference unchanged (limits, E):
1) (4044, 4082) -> 3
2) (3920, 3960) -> 3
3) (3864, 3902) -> 4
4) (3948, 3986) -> 4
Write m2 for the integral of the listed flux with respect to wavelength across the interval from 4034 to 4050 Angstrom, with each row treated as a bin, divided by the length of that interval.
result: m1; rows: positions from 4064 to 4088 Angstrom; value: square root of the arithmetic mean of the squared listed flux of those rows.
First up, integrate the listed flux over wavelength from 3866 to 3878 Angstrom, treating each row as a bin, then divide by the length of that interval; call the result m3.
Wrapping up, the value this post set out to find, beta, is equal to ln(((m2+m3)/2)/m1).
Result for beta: 0.09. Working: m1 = 10.9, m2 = 11.5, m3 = 12.3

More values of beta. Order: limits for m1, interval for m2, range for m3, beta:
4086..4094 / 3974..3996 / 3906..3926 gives 0.03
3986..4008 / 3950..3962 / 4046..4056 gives 0.05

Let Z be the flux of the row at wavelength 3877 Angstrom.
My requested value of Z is 11.92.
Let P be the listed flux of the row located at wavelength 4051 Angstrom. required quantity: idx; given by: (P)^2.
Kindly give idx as 137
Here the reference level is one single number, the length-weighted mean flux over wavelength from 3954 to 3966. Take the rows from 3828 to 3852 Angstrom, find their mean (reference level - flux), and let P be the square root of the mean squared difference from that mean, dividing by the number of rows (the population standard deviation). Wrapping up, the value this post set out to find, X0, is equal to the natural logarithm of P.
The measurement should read 0.1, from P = 1.1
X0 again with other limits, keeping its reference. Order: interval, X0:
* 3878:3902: 0.1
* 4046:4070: -0.4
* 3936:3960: -0.3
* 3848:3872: 0.2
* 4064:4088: -0.3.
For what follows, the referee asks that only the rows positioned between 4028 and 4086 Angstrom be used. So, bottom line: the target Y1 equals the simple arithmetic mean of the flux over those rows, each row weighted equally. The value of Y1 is 11.2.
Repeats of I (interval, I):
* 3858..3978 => 3868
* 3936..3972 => 3952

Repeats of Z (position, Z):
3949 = 11.67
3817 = 11.64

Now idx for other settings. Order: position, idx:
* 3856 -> 141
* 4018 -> 125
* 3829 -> 73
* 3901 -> 84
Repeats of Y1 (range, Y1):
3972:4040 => 10.8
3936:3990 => 10.1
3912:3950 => 10.5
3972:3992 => 9.8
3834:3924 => 10.2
